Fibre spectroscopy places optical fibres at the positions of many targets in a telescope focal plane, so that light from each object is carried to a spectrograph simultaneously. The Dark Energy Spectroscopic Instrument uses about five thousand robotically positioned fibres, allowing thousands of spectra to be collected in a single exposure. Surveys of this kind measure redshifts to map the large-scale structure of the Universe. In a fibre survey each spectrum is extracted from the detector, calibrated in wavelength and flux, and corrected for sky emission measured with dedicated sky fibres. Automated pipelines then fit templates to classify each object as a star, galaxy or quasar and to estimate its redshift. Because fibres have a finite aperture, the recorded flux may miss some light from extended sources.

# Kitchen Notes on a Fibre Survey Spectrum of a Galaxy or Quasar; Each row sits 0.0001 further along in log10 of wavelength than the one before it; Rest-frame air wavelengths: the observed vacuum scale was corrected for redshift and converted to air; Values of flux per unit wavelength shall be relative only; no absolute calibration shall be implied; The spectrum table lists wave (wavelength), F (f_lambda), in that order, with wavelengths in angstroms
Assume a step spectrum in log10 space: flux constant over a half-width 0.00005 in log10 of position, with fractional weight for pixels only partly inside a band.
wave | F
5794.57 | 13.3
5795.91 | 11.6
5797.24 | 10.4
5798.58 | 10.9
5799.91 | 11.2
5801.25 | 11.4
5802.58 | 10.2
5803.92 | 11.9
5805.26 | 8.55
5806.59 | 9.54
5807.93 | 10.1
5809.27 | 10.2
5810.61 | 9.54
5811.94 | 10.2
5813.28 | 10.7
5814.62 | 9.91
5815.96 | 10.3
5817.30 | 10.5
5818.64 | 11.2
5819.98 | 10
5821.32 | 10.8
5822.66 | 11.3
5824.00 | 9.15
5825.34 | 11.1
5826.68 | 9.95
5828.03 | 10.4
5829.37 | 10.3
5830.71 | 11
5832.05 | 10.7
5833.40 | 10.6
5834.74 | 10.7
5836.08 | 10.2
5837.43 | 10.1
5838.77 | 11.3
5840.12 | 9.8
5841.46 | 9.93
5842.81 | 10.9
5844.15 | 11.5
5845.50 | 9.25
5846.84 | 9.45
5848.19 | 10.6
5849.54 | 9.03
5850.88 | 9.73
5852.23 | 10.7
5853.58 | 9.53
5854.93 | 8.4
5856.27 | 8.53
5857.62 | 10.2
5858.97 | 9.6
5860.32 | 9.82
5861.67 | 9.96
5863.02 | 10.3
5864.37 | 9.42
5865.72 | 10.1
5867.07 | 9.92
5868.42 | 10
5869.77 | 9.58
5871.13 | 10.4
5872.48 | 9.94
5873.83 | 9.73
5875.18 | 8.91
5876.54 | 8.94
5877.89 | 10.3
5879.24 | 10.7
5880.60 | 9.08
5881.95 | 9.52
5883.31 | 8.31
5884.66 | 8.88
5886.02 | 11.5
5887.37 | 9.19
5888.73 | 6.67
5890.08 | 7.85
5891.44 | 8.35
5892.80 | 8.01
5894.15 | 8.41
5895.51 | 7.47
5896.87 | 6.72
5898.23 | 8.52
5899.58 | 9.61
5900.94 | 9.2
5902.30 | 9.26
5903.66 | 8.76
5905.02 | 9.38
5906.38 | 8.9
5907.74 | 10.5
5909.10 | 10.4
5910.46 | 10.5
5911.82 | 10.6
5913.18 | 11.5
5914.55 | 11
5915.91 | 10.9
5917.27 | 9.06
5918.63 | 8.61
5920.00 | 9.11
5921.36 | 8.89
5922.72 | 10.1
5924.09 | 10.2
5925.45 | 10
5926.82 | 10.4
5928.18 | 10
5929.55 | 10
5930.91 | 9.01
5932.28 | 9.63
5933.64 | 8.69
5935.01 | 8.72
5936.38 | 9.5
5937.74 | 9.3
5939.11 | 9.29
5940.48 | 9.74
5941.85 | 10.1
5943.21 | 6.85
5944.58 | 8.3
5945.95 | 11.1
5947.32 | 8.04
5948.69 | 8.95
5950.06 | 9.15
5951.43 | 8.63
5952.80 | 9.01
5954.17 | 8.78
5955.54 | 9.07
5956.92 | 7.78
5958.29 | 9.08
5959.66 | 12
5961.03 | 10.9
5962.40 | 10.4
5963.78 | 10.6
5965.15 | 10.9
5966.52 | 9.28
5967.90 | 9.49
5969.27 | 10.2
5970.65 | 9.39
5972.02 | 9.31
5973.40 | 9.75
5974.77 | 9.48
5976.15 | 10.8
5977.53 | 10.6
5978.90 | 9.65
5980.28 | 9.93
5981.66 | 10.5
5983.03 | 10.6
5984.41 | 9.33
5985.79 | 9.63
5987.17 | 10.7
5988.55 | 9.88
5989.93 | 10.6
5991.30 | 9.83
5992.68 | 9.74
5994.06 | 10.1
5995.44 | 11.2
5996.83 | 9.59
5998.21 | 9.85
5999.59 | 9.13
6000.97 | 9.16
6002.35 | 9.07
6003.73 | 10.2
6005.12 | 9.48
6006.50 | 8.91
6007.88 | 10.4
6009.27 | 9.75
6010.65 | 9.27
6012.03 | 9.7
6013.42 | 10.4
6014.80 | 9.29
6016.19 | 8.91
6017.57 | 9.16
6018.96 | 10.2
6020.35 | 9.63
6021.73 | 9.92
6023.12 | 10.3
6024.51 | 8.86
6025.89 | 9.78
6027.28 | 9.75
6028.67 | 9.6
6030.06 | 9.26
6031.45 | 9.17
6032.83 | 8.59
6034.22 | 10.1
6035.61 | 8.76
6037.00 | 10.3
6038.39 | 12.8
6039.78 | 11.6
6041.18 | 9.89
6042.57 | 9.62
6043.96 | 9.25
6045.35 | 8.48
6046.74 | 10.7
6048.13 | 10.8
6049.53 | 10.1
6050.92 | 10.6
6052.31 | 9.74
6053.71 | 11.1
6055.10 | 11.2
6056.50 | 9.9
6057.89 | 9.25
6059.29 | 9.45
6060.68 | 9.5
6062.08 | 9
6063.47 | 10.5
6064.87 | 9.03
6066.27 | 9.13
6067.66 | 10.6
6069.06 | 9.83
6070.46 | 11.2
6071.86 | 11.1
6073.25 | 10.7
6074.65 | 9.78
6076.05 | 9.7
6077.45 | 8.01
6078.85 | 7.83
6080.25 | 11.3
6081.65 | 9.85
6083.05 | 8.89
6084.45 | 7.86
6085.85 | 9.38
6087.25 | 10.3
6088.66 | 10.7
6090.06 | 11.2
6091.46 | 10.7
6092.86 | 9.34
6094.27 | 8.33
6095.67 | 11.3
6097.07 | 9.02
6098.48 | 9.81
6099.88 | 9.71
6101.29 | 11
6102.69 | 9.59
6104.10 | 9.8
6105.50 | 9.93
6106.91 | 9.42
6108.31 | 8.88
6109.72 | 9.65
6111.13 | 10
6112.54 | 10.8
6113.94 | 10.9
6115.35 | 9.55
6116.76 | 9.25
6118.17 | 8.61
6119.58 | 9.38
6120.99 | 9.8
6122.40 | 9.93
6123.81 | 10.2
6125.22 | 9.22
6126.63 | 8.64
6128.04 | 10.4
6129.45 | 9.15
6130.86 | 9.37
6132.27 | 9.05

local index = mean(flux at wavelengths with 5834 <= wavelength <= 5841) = 10.4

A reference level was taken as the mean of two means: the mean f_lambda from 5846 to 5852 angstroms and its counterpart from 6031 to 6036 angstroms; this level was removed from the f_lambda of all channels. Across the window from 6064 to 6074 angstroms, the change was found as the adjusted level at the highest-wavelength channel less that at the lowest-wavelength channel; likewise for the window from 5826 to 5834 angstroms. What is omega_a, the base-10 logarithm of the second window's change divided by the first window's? -0.41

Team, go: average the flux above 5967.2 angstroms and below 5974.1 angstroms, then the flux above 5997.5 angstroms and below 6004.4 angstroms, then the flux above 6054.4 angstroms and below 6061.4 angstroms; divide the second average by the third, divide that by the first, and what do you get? 0.100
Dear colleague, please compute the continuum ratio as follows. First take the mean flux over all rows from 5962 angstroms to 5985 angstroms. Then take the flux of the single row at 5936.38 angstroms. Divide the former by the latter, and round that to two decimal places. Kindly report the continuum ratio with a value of 1.05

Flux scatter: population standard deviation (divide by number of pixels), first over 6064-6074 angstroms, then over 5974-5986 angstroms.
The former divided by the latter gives 1.6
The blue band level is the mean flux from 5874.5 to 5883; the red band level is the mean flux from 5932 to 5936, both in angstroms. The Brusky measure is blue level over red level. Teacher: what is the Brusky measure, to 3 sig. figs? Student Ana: 1.06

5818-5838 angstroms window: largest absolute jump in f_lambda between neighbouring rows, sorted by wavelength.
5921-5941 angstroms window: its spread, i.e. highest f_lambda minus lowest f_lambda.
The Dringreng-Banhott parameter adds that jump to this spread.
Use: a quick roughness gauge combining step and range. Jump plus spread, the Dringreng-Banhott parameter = 4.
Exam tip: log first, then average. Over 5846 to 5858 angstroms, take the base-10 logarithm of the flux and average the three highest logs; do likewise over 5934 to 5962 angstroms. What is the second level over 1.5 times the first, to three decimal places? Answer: 0.688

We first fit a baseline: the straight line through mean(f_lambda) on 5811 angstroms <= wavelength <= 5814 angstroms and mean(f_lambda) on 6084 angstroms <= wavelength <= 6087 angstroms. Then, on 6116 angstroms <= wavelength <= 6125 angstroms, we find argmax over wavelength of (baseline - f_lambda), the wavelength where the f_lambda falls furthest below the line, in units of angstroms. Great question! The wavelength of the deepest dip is 6118.17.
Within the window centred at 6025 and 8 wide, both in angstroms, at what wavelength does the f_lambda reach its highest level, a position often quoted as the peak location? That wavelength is 6023.12 angstroms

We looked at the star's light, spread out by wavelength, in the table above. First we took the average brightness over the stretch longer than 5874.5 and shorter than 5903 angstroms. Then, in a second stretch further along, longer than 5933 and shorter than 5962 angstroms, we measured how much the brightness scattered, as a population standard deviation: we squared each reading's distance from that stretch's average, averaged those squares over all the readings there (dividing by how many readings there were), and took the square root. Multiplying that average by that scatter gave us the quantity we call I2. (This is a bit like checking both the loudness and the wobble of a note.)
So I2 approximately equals 10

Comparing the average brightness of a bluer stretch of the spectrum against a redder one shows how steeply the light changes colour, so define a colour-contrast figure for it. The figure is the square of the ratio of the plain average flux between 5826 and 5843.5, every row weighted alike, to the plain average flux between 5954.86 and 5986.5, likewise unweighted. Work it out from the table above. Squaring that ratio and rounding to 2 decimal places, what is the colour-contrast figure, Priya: 1.11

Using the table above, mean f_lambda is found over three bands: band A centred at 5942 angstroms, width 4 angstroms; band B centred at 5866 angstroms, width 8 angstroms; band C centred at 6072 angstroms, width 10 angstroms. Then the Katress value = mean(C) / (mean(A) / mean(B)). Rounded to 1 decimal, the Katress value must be 11.6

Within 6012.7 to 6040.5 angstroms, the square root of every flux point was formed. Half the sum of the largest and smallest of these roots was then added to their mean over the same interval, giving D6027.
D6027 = 6.38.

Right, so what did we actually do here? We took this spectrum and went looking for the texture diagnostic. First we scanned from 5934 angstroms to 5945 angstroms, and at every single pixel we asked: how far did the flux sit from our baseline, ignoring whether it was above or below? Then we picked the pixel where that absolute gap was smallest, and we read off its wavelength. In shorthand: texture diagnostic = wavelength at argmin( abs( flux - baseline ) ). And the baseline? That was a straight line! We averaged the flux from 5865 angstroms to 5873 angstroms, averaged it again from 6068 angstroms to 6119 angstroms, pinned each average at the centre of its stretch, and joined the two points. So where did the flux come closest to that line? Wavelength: 5941.85 angstroms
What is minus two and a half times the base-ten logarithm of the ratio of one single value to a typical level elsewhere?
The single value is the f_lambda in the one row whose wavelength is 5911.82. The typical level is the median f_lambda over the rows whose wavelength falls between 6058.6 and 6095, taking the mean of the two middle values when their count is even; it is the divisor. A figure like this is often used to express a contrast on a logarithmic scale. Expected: -0.09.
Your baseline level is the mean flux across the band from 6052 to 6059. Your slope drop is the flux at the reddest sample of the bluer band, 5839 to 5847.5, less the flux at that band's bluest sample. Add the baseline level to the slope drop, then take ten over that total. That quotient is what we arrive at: 1.0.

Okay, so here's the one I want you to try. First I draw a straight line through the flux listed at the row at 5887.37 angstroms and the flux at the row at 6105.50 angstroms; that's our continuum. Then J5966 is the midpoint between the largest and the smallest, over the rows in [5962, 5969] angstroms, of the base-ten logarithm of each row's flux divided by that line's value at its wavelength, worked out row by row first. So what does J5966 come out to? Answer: 0.03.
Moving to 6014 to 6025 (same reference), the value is 0.00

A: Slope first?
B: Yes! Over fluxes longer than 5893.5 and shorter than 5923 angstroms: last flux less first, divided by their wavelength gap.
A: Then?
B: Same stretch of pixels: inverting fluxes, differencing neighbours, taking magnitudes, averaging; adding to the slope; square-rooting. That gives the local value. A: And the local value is 0.26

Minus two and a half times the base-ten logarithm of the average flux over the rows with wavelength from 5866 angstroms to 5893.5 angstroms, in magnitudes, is -2.42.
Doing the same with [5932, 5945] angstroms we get -2.39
